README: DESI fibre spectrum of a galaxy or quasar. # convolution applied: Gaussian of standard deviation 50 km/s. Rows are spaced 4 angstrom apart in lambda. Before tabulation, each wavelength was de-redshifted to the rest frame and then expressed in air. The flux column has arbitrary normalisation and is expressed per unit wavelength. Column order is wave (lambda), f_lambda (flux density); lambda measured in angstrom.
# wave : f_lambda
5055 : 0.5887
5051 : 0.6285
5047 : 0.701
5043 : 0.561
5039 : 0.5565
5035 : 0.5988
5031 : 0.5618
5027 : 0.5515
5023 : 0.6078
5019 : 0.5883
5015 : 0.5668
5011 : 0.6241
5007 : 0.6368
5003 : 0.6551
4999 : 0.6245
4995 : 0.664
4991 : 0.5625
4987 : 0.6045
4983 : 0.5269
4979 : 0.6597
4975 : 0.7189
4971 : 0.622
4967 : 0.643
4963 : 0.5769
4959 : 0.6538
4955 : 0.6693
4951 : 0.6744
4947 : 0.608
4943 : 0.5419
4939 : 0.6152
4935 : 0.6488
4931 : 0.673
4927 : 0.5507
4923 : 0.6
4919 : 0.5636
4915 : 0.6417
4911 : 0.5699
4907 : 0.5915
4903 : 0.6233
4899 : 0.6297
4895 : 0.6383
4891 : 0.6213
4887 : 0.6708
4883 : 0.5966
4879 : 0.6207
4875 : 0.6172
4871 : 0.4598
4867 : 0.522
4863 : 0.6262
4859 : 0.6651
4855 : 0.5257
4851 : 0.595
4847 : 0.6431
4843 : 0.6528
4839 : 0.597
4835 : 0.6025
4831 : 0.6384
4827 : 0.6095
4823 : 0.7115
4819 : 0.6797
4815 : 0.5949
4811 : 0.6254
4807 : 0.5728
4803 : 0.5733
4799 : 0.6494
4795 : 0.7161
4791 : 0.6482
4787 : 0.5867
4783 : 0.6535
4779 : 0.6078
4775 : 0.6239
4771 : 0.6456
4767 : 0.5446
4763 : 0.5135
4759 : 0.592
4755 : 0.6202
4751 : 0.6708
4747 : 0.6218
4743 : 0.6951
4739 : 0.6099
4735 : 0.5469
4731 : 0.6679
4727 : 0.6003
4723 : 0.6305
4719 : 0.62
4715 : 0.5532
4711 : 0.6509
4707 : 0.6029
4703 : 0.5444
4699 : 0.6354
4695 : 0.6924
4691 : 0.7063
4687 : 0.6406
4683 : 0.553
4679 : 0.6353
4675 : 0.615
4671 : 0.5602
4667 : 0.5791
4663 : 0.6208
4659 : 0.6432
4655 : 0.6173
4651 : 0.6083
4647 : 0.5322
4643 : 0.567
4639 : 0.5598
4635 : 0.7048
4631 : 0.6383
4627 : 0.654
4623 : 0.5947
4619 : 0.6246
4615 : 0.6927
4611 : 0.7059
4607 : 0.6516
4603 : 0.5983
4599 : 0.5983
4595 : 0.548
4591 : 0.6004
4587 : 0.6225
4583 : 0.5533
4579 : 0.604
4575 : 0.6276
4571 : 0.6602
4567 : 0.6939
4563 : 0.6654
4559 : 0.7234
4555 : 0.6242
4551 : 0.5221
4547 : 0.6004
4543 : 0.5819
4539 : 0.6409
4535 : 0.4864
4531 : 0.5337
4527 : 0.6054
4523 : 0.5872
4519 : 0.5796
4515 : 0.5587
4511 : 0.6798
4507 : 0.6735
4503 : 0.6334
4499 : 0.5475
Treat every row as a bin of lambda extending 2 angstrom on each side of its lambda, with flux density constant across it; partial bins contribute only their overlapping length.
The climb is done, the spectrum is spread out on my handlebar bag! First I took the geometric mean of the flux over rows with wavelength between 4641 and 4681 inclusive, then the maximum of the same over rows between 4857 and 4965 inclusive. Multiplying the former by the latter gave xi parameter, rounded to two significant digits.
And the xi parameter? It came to 0.40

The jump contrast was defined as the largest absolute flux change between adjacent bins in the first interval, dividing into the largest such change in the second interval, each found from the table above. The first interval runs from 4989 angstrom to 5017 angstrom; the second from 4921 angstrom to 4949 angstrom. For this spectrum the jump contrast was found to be 1.2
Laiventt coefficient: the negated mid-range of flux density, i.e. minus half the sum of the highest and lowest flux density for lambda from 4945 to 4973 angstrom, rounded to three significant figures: -0.626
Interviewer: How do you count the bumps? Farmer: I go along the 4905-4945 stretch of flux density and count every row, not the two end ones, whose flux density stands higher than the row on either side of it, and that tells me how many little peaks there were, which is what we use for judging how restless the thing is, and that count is 3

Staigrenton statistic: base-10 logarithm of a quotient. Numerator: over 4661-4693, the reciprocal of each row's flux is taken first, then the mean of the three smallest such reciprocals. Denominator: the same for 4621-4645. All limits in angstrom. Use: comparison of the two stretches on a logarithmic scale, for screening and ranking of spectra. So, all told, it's 0.00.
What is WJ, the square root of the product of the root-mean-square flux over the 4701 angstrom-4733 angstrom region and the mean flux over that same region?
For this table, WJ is 0.609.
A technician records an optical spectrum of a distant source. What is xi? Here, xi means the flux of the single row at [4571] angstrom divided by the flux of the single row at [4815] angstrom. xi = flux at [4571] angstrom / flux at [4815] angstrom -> 1.11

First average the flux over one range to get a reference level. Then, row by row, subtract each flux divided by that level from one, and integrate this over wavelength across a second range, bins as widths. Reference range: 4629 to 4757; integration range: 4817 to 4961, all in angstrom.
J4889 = 0.4 angstrom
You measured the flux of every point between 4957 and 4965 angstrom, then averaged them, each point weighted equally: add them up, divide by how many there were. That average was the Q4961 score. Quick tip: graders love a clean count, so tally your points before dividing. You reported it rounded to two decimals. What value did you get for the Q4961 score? 0.62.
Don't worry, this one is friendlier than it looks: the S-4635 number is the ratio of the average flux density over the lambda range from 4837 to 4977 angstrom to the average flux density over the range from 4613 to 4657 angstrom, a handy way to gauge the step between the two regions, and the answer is 0.993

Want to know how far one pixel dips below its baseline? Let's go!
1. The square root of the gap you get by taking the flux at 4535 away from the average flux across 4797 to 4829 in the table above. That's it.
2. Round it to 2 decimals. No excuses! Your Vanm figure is 0.38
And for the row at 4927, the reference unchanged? 0.28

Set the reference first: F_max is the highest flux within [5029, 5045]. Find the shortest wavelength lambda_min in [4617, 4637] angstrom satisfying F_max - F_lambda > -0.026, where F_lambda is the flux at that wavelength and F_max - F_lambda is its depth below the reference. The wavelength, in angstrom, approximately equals 4619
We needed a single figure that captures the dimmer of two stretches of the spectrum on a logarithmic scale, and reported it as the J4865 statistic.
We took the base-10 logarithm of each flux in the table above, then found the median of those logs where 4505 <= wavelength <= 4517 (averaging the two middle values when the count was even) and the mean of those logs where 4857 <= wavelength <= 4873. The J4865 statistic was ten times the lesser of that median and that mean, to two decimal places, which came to -2.50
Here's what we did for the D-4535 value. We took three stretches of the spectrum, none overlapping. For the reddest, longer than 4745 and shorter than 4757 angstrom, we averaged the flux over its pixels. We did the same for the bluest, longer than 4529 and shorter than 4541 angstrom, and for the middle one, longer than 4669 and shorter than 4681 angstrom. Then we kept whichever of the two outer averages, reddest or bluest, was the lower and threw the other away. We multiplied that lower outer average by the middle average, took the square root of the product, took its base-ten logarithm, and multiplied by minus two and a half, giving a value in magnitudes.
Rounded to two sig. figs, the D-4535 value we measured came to 0.60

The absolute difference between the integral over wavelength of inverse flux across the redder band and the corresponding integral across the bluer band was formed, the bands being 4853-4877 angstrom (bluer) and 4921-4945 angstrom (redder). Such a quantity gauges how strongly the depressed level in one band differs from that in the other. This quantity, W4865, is 2.93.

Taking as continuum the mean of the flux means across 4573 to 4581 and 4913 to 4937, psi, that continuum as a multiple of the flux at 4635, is 0.87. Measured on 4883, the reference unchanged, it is 1.03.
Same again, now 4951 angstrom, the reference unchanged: 0.91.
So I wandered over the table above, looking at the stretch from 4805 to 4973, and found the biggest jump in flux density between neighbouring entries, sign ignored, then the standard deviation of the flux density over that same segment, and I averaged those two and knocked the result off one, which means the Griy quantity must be 0.897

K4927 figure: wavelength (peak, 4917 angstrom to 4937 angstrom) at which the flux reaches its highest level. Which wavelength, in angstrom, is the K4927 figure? 4931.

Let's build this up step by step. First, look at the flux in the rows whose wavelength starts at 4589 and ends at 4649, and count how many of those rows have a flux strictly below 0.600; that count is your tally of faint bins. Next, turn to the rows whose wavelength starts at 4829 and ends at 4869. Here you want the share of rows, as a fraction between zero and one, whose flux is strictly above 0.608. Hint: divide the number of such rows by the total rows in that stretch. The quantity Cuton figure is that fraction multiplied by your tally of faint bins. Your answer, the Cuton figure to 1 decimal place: 3.5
